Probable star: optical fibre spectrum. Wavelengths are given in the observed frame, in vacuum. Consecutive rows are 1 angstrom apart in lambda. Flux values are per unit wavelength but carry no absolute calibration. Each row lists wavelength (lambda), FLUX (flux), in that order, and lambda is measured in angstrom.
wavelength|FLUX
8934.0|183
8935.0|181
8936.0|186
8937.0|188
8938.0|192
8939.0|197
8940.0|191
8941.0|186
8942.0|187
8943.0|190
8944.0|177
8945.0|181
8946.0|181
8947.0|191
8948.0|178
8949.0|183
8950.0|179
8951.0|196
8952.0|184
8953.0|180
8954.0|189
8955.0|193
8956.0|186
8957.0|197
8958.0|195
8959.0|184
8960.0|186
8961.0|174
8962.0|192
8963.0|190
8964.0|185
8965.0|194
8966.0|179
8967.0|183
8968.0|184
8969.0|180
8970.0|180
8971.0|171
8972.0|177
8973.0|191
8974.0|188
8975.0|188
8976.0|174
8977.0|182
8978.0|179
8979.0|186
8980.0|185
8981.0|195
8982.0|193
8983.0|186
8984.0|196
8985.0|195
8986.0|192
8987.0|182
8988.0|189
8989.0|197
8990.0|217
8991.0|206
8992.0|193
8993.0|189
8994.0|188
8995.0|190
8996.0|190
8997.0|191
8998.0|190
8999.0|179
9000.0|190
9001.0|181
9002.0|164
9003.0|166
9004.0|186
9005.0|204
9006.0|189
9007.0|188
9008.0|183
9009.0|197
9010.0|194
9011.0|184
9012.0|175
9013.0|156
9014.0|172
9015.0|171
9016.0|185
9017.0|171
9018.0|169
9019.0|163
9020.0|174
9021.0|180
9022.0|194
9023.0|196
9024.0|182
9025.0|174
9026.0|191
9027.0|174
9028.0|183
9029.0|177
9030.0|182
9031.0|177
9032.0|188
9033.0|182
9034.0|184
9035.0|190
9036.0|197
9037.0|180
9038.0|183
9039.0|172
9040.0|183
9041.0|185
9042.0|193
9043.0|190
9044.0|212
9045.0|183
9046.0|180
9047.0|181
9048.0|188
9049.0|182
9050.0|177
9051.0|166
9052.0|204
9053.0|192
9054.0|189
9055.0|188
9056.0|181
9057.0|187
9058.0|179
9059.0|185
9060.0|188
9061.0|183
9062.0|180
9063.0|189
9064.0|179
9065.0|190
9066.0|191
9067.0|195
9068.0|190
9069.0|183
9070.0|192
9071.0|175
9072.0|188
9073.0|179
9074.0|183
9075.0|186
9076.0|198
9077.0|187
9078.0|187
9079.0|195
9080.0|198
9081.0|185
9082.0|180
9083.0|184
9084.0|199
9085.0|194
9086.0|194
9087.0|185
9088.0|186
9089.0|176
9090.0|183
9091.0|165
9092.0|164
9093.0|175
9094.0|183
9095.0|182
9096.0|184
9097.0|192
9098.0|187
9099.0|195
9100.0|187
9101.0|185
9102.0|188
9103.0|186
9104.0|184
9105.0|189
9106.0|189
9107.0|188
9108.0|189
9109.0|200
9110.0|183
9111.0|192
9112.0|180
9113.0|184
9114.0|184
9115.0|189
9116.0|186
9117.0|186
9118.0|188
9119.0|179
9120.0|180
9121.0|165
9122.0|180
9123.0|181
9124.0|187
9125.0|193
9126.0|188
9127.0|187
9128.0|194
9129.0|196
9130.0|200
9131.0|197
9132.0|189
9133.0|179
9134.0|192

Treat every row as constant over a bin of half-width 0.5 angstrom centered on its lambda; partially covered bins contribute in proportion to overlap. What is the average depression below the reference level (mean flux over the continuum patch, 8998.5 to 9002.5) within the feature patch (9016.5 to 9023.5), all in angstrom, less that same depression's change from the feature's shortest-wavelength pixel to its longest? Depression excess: 25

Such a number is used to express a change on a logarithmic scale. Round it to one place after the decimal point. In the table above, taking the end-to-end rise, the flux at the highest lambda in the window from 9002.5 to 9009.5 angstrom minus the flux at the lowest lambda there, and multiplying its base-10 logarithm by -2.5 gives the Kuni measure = -3.7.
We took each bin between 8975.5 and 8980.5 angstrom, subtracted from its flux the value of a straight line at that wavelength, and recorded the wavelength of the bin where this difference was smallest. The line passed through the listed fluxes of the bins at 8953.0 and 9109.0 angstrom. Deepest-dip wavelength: 8976.0 angstrom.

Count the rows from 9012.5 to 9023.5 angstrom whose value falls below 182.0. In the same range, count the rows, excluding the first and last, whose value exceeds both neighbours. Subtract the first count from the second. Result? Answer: -6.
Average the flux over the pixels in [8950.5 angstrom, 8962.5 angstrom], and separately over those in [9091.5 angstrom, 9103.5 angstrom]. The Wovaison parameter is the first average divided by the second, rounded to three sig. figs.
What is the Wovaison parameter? 1.02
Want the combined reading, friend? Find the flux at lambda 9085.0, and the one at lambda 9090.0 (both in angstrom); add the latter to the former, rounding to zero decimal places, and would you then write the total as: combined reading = 377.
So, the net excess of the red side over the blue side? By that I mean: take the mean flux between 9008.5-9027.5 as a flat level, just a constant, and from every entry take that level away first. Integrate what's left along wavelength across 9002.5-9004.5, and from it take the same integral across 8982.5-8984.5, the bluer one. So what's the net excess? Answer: -30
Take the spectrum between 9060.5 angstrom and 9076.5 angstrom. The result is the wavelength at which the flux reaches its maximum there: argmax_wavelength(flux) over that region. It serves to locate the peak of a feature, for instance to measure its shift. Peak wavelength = 9076.0 angstrom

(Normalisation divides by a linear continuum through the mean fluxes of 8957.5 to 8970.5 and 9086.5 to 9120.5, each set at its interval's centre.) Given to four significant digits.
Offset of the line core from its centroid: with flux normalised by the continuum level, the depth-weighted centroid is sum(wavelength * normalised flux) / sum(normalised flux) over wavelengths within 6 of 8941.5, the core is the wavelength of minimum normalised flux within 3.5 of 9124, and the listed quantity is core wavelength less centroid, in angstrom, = 179.5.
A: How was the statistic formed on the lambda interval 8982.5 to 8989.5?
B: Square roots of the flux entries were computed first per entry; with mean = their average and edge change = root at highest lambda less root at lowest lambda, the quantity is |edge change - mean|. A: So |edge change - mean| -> 13.4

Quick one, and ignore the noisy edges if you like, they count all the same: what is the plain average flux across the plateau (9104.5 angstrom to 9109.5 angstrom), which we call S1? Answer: 191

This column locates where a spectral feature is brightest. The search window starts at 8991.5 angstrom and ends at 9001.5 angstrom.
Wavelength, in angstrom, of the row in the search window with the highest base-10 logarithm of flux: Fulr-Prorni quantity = 8992.0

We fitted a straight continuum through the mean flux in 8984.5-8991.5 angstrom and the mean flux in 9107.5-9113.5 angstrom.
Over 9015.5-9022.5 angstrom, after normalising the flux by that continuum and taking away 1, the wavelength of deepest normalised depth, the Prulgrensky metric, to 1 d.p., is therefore 9019.0 angstrom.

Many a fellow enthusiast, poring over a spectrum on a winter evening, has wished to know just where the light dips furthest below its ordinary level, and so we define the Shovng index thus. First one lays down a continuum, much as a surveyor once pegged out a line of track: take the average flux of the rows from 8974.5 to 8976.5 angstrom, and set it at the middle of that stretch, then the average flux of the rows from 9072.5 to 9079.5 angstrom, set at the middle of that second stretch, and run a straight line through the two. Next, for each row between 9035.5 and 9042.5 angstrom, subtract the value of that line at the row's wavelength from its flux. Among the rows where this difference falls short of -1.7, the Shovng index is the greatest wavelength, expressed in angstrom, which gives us 9040.0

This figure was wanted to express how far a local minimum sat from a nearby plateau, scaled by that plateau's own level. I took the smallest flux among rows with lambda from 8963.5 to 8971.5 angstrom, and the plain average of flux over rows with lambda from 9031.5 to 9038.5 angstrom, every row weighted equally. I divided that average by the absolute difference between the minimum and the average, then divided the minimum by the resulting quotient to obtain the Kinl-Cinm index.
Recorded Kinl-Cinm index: 14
